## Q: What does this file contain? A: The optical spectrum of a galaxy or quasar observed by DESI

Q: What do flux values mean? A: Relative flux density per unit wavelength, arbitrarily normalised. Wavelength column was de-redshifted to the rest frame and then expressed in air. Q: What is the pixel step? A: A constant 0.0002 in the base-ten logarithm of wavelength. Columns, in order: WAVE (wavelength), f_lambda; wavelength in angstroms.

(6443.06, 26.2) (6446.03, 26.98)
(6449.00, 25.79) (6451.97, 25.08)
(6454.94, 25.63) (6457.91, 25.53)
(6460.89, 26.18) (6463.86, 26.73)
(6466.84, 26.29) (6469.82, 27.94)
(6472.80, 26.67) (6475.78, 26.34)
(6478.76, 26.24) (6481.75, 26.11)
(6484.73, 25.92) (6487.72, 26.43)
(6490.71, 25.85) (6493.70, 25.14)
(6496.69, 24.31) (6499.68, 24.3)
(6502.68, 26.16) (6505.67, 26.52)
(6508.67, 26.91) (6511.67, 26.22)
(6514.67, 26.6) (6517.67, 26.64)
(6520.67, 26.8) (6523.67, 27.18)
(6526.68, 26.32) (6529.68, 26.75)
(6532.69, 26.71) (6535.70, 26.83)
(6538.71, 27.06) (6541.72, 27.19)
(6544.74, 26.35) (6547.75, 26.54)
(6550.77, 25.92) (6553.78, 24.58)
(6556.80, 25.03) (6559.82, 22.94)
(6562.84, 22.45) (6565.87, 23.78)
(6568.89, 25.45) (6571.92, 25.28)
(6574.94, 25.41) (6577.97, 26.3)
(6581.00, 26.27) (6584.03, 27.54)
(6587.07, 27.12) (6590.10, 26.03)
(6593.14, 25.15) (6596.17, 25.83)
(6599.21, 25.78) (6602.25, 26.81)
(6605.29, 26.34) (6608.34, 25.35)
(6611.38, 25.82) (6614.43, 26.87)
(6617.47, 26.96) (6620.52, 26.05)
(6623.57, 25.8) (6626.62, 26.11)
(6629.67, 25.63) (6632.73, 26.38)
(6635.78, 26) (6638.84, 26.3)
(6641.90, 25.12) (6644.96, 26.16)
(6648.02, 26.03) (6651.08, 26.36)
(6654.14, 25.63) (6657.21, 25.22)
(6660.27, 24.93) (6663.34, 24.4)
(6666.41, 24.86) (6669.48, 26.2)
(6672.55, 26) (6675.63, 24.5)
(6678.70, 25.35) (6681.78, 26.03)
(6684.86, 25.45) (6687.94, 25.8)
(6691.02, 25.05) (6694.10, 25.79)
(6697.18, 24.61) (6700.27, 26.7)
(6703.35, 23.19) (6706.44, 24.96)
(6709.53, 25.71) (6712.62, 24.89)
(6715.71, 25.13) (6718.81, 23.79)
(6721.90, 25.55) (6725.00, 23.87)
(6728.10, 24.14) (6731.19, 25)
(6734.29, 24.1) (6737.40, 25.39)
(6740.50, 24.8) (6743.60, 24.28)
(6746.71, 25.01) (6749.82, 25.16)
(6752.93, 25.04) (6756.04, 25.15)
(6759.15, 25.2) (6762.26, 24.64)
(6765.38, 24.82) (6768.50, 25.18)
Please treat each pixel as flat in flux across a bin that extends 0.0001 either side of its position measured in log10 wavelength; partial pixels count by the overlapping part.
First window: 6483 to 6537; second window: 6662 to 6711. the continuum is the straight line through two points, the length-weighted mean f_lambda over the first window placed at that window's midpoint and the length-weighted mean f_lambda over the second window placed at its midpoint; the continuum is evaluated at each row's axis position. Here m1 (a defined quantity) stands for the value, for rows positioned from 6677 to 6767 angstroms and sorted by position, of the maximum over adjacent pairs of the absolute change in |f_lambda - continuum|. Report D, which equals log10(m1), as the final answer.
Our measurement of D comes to 0.25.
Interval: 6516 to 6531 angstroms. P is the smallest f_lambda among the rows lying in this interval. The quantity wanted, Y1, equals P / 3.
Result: 8.77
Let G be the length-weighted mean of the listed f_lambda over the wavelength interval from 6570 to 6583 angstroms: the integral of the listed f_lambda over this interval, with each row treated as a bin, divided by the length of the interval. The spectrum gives 25.9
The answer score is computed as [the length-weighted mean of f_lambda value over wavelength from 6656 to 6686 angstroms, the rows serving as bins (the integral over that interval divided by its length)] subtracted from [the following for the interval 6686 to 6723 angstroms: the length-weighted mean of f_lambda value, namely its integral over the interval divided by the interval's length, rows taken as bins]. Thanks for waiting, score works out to -0.2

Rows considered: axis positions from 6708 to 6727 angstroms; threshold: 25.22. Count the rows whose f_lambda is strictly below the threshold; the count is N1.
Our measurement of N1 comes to 4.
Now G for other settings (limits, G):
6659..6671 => 25.1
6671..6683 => 25.4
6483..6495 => 25.9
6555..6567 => 23.6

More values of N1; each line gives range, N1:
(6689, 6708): 4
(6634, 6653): 1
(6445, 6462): 1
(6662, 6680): 3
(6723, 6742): 5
